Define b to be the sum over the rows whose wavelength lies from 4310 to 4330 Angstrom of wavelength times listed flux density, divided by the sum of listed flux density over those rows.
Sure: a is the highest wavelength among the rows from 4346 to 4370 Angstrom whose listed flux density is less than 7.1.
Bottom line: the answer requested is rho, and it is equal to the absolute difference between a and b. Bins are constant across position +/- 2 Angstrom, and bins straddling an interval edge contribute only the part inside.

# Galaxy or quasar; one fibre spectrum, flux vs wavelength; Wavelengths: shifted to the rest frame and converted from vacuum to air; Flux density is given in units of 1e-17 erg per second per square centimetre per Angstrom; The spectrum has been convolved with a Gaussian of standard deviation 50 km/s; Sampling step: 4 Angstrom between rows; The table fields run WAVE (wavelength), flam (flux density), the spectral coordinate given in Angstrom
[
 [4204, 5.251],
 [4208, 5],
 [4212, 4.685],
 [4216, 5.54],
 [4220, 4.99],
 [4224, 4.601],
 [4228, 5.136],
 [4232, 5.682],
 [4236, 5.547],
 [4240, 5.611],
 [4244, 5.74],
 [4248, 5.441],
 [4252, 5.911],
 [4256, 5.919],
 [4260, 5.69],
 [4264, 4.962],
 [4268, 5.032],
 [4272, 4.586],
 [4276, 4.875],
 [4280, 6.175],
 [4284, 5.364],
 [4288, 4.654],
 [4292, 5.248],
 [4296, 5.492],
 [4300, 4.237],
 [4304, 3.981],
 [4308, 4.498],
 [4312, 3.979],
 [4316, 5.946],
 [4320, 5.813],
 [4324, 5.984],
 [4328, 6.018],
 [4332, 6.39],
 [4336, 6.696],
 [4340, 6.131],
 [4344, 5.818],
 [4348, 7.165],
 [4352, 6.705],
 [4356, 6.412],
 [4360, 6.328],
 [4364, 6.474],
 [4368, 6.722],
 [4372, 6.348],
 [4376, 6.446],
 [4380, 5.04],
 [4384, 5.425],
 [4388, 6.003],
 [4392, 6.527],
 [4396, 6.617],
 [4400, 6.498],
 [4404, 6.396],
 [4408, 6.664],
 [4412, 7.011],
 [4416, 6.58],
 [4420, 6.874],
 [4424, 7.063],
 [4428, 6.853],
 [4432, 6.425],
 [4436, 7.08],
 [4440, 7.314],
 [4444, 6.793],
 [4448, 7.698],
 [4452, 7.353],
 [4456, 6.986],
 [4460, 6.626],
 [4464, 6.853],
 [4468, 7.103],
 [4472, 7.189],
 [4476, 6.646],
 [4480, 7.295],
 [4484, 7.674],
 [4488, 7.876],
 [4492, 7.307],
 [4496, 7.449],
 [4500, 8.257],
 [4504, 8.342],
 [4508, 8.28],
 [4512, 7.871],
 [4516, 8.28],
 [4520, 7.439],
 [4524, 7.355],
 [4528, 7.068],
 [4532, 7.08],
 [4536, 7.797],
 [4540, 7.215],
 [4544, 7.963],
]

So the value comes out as 47.4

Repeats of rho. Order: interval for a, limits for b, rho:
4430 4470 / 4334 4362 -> 116.0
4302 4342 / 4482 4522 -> 162.2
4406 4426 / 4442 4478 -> 35.8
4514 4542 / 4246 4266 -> 276.2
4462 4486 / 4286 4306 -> 180.4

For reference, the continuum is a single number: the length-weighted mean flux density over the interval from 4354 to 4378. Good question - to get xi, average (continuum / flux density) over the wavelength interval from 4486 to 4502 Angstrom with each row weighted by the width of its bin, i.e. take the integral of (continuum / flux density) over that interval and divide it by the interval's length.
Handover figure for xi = 0.84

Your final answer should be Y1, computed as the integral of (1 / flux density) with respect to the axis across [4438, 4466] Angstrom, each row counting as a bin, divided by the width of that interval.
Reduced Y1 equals 0.14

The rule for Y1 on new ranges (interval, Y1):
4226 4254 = 0.18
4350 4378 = 0.15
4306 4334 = 0.19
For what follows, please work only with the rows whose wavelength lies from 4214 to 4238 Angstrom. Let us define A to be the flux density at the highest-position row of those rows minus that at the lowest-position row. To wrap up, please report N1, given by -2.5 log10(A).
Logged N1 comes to 5.4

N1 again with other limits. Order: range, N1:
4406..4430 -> 1.8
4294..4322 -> 1.2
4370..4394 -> 1.9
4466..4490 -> 0.3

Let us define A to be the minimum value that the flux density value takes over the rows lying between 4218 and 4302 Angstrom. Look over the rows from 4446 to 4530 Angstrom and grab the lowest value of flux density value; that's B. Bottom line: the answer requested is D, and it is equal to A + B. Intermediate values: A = 4.237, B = 6.626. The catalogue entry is 10.9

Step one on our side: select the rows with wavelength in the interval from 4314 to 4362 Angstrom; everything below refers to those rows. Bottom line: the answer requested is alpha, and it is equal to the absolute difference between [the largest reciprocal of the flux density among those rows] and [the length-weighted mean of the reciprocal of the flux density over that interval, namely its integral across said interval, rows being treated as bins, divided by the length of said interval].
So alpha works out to 0.012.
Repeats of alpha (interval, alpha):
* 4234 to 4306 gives 0.058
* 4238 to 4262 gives 0.009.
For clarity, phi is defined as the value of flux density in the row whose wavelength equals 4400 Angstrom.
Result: 6.498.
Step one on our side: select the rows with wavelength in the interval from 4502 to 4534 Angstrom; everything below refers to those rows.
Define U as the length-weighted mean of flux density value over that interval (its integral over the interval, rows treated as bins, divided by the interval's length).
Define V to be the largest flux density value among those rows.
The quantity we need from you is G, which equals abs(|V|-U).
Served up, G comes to 0.63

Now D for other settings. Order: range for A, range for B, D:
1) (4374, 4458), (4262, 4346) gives 9.0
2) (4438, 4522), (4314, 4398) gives 11.7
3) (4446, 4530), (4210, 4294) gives 11.2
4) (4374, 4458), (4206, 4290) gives 9.6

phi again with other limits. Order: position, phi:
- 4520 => 7.439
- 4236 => 5.547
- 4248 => 5.441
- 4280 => 6.175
